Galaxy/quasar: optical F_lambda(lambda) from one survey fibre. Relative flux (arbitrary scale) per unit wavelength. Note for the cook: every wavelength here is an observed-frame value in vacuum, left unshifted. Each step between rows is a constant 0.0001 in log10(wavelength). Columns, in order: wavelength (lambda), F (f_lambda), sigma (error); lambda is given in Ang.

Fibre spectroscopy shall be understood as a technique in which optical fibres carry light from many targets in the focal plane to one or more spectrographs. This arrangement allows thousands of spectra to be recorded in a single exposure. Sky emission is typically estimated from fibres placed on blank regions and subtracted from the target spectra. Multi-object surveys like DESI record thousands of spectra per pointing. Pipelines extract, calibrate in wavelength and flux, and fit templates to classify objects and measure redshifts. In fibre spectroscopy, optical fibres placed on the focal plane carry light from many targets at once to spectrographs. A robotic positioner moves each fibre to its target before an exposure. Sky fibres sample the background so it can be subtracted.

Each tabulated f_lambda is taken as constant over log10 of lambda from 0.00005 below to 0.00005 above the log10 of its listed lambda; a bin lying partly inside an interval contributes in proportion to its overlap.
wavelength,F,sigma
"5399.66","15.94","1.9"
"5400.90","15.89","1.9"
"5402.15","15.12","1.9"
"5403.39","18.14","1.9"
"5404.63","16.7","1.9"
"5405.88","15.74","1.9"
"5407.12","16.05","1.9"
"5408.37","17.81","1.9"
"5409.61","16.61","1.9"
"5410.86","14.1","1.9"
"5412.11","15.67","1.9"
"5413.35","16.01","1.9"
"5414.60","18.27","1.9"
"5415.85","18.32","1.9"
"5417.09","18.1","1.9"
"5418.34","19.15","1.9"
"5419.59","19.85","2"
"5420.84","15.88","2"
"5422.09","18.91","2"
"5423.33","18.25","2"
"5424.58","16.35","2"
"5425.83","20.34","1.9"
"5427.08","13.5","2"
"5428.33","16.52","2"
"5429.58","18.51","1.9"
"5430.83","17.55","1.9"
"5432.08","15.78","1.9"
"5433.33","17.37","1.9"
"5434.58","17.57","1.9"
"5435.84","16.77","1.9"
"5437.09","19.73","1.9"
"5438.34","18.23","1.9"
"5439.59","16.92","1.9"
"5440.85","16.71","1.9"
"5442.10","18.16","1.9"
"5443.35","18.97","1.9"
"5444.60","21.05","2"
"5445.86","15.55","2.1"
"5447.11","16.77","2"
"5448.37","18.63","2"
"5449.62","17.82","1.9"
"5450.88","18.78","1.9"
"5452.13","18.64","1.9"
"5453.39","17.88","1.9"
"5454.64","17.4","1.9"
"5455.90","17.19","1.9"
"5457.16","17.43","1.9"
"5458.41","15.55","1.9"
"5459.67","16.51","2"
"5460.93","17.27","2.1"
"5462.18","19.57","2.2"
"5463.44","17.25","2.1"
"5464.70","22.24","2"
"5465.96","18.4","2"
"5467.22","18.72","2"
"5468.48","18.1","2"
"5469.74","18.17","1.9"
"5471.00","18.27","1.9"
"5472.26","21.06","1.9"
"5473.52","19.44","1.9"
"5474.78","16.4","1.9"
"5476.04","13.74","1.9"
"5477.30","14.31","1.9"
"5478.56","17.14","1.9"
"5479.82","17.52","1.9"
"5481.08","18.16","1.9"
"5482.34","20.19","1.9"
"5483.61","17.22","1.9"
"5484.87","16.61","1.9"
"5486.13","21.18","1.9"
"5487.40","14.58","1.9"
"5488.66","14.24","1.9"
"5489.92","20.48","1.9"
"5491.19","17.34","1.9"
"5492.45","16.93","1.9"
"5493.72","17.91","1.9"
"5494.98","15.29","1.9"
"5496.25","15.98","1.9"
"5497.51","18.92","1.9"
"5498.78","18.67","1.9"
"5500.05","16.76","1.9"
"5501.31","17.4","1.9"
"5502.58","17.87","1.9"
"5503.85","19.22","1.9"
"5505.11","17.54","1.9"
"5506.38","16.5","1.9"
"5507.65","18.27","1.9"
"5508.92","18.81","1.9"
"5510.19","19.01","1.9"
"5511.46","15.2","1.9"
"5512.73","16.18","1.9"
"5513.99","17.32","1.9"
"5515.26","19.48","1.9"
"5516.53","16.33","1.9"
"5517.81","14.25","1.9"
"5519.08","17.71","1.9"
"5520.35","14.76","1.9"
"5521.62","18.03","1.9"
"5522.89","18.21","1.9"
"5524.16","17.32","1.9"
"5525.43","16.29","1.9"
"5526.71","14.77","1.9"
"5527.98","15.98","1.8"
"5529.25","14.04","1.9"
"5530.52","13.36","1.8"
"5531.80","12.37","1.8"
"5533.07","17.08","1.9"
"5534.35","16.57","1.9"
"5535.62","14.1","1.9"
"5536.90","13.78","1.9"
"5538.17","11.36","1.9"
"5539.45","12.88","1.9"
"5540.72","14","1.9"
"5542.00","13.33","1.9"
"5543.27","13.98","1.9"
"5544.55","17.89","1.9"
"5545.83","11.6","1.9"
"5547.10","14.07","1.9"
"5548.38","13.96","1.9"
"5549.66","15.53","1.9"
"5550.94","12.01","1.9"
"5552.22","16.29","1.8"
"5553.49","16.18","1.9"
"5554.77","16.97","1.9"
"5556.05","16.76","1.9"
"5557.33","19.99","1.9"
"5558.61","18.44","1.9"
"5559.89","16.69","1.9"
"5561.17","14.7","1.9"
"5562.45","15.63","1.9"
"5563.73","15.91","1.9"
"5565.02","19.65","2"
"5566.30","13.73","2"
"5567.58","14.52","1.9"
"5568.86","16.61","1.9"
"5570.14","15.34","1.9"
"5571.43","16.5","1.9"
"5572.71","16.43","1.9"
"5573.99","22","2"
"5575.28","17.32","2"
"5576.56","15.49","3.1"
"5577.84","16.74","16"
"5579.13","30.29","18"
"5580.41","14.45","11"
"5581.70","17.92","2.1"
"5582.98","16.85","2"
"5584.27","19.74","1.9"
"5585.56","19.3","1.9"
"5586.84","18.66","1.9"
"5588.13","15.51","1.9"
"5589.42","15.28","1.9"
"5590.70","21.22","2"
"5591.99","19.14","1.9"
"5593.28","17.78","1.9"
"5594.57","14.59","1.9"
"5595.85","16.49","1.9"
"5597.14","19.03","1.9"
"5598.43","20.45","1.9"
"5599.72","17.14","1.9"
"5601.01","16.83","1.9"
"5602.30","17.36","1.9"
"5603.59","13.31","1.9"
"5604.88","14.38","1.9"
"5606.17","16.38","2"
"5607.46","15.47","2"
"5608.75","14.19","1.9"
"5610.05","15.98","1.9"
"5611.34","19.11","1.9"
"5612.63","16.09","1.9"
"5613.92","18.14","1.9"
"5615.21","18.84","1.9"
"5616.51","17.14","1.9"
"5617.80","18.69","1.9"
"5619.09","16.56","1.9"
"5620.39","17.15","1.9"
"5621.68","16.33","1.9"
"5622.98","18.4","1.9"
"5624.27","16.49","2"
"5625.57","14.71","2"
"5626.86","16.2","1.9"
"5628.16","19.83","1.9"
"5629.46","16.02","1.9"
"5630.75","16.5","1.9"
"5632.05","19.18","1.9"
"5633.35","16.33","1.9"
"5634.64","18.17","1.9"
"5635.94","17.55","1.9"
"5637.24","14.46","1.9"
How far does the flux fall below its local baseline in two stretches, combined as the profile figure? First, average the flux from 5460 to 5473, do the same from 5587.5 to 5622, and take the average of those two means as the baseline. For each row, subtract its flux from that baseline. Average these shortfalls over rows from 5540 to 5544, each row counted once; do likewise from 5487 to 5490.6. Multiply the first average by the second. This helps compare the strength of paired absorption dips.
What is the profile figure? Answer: 6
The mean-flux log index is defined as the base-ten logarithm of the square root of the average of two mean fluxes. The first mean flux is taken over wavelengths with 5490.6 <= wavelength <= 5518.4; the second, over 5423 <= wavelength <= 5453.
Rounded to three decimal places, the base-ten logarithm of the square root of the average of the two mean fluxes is 0.622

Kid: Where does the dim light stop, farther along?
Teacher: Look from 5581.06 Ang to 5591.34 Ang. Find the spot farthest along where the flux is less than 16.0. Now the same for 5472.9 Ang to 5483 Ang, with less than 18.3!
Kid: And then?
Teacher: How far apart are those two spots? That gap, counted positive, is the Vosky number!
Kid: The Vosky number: 108.3 Ang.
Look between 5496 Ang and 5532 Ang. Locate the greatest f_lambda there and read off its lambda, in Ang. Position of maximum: 5515.26 Ang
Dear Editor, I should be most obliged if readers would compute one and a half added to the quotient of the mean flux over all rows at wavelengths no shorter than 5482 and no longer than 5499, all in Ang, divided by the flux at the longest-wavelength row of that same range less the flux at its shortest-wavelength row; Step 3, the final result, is -10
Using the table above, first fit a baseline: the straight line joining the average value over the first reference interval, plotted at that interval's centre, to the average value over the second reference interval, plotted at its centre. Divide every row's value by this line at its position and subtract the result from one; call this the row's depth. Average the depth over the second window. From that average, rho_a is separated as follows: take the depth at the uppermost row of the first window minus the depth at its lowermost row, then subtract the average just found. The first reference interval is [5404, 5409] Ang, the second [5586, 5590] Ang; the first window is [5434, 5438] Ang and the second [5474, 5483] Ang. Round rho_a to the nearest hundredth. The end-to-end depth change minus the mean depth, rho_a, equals -0.12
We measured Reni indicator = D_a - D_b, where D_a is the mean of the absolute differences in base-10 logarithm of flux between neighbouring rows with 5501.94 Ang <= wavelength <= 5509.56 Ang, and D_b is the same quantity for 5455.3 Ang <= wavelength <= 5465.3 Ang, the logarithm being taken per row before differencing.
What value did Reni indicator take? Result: -0.015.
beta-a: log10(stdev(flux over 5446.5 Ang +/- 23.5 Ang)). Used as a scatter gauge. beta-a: 0.20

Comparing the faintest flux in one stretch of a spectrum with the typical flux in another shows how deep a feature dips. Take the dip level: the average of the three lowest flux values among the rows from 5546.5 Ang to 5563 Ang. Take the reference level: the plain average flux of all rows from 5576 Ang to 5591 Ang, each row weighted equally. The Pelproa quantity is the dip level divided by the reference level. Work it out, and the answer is 0.72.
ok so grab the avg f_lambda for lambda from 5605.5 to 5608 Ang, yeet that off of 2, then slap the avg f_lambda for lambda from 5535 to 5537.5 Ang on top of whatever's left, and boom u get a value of 0.0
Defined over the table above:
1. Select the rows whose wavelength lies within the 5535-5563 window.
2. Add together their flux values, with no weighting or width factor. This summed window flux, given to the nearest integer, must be 330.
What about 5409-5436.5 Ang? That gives 379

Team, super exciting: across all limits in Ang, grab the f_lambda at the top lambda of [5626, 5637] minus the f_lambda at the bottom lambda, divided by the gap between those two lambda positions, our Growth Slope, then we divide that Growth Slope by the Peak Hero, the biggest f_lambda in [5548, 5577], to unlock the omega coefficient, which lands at 0.007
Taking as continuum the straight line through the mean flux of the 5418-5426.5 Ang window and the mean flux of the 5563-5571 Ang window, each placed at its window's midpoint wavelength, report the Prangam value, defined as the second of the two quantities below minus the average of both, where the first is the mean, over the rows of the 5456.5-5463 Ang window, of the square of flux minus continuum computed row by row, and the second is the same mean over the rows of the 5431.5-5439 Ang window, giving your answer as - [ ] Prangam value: -0.07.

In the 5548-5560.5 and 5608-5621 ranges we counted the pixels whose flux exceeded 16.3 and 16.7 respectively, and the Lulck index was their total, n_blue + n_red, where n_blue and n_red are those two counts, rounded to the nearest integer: 11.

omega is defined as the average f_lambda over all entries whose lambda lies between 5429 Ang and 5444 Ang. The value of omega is 17.7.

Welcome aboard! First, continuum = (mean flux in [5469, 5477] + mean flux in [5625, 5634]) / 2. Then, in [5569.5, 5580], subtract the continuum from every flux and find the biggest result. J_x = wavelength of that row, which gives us 5579.13 Ang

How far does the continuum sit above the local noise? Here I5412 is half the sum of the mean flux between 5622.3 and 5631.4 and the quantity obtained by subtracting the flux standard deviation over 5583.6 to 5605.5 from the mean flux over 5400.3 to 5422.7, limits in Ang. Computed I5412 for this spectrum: 15.8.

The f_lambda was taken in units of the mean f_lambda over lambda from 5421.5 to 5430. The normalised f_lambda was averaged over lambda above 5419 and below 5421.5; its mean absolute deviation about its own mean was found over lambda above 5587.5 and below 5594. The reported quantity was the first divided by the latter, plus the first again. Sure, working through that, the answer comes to 10.3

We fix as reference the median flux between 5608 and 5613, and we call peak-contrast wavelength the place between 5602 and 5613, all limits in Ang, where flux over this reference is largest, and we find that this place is 5611.34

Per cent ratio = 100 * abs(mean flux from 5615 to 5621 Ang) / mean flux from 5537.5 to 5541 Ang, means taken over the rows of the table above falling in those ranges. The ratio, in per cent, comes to 139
